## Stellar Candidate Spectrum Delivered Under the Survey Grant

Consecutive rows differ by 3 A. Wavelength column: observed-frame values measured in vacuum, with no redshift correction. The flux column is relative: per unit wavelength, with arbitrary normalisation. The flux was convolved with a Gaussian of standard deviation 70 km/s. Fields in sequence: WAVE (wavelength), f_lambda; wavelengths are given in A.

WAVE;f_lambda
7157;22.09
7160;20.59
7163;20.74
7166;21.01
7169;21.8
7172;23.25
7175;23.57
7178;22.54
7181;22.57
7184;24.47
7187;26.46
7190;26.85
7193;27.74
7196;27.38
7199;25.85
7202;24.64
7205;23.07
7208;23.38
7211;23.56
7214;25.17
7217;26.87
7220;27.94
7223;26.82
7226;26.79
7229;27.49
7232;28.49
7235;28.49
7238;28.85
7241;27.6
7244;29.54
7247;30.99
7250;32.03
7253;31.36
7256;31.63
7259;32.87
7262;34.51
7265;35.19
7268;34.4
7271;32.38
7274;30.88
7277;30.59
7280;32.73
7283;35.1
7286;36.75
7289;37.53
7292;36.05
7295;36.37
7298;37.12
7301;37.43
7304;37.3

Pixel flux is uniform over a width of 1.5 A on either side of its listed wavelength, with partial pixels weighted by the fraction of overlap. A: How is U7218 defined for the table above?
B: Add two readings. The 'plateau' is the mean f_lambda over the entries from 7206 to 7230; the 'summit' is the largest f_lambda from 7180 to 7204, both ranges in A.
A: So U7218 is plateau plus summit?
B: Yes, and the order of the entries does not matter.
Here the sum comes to 54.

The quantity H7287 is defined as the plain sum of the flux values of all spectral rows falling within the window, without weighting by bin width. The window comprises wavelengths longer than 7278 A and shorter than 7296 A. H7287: 215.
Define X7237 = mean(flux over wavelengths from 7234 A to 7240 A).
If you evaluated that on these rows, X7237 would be 29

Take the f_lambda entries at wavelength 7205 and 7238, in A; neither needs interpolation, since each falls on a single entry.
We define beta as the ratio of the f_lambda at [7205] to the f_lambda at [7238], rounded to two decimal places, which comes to 0.80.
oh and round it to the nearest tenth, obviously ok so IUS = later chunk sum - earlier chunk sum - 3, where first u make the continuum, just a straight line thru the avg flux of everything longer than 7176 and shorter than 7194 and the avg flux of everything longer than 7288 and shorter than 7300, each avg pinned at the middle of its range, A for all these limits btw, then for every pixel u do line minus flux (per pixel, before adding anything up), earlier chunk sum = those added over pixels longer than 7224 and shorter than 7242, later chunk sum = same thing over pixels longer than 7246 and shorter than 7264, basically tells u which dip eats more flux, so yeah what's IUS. -15.1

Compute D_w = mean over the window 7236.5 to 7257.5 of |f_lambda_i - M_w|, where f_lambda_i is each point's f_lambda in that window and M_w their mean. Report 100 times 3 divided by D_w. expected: 216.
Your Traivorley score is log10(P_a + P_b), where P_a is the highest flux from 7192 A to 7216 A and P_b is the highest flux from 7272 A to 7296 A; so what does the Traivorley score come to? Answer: 1.81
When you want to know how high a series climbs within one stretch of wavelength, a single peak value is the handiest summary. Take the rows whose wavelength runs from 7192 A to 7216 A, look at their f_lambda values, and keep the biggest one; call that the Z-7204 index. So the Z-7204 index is 27.74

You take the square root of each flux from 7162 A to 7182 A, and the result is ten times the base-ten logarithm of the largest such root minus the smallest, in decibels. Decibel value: -5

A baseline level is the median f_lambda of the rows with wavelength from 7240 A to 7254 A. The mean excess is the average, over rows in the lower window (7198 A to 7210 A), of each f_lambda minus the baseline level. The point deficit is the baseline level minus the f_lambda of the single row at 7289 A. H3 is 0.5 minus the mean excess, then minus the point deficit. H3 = 14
